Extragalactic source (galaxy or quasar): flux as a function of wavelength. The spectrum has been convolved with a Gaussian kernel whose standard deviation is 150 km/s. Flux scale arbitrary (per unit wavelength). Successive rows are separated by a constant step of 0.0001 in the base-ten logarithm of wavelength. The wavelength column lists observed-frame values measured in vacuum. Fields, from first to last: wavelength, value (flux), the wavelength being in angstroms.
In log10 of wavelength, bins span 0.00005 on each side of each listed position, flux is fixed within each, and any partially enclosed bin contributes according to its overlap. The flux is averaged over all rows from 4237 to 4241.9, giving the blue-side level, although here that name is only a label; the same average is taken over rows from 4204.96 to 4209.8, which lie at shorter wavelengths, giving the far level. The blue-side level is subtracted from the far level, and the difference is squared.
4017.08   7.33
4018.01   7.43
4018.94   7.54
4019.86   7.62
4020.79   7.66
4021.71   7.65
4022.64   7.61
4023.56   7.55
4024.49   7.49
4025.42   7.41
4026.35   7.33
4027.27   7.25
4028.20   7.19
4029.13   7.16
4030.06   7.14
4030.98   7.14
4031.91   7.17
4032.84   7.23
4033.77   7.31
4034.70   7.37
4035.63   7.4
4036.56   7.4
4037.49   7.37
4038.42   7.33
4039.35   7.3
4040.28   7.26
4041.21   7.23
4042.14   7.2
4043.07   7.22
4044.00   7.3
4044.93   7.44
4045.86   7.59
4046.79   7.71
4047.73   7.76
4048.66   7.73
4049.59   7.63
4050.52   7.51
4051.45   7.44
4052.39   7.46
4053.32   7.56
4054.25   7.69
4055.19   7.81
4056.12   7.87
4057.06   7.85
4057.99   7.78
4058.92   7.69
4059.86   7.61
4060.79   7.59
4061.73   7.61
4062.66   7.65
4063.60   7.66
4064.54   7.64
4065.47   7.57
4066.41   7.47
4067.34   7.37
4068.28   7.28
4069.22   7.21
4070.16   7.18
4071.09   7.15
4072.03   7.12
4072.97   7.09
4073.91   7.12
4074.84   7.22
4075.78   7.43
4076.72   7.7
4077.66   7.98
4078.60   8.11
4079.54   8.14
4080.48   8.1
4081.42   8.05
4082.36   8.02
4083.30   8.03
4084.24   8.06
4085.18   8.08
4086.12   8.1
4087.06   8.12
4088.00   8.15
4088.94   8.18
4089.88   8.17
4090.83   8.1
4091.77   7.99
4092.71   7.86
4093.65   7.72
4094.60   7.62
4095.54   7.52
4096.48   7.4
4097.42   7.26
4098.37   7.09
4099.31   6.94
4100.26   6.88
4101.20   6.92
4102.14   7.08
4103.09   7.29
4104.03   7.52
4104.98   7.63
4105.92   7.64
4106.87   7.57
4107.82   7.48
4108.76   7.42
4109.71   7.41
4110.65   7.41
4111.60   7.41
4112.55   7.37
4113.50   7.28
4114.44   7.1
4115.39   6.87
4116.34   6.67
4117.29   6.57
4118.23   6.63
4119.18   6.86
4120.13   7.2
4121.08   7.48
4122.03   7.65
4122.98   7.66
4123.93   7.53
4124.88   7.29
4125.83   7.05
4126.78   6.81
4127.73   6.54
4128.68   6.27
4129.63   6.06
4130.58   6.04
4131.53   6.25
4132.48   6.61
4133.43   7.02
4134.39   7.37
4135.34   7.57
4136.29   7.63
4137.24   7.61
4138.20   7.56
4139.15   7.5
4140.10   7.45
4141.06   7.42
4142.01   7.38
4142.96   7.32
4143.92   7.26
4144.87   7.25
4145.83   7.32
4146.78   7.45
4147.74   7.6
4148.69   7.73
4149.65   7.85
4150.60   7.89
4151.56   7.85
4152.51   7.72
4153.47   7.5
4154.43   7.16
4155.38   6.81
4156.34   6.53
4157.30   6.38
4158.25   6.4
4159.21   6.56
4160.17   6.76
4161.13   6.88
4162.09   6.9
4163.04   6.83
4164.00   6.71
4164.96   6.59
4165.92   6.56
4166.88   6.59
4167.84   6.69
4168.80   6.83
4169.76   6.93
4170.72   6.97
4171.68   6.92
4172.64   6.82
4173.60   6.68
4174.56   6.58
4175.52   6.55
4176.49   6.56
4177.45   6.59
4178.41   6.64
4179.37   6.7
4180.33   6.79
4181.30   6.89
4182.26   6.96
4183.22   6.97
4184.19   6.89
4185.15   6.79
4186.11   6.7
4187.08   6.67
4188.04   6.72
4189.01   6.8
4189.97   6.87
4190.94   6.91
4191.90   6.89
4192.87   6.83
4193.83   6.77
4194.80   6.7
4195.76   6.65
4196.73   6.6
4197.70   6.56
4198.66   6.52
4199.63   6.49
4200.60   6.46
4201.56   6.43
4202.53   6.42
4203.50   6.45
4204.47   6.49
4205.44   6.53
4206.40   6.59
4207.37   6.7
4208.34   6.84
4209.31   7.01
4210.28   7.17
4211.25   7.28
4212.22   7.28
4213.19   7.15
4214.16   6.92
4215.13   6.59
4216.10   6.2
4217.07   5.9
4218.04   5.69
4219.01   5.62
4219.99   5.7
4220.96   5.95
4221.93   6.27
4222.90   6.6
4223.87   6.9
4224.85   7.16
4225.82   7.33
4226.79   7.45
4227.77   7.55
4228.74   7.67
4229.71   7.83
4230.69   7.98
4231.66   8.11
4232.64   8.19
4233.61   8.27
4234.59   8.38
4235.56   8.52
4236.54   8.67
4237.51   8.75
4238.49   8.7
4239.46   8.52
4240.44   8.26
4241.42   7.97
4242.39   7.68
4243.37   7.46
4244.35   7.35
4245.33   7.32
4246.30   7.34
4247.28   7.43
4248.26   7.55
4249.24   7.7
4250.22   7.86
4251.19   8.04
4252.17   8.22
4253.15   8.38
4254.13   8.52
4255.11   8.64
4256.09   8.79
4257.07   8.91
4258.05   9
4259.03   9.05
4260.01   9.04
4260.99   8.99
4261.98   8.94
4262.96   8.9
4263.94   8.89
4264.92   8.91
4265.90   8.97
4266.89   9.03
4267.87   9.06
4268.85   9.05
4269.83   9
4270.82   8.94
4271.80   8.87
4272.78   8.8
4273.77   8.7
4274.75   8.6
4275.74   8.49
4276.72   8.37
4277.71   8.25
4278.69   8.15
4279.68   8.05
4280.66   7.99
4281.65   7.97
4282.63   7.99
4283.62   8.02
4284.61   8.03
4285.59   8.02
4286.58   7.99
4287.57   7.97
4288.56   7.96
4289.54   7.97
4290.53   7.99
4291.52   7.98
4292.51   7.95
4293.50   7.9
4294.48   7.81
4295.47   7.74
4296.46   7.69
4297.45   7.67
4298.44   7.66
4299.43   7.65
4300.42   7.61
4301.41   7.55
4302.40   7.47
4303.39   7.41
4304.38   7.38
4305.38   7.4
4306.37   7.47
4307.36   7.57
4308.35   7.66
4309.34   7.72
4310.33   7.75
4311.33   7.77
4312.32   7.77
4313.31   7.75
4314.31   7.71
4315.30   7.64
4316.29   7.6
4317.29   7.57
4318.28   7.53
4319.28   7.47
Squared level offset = 2.9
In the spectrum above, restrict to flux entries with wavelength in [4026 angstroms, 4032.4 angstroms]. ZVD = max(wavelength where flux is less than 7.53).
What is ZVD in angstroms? 4031.91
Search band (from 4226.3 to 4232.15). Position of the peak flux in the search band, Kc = 4231.66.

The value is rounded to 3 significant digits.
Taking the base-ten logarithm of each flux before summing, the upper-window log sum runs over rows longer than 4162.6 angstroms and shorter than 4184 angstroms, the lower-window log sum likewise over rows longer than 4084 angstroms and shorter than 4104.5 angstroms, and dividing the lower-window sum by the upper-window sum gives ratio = 1.06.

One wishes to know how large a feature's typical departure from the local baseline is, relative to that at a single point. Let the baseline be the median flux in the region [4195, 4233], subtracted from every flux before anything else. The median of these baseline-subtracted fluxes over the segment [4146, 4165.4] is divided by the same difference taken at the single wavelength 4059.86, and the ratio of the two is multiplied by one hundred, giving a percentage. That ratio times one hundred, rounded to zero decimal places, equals 29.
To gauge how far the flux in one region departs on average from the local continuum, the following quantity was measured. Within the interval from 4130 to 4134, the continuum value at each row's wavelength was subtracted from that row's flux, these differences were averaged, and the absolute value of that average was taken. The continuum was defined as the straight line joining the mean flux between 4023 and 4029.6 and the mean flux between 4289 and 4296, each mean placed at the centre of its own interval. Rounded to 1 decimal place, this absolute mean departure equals 1.1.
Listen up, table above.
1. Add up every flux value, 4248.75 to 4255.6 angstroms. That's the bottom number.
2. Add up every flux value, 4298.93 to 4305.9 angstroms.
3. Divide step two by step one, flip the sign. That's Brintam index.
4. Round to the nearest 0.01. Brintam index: -0.91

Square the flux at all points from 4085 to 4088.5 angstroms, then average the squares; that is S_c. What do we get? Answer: 66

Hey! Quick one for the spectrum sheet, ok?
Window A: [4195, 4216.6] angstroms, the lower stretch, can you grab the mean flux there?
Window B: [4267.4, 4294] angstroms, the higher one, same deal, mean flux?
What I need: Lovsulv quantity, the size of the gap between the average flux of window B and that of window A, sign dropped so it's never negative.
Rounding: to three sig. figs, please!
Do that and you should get 1.60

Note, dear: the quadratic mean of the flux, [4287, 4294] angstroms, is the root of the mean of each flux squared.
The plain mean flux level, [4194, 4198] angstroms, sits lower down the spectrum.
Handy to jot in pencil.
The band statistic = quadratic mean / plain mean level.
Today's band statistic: 1.20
